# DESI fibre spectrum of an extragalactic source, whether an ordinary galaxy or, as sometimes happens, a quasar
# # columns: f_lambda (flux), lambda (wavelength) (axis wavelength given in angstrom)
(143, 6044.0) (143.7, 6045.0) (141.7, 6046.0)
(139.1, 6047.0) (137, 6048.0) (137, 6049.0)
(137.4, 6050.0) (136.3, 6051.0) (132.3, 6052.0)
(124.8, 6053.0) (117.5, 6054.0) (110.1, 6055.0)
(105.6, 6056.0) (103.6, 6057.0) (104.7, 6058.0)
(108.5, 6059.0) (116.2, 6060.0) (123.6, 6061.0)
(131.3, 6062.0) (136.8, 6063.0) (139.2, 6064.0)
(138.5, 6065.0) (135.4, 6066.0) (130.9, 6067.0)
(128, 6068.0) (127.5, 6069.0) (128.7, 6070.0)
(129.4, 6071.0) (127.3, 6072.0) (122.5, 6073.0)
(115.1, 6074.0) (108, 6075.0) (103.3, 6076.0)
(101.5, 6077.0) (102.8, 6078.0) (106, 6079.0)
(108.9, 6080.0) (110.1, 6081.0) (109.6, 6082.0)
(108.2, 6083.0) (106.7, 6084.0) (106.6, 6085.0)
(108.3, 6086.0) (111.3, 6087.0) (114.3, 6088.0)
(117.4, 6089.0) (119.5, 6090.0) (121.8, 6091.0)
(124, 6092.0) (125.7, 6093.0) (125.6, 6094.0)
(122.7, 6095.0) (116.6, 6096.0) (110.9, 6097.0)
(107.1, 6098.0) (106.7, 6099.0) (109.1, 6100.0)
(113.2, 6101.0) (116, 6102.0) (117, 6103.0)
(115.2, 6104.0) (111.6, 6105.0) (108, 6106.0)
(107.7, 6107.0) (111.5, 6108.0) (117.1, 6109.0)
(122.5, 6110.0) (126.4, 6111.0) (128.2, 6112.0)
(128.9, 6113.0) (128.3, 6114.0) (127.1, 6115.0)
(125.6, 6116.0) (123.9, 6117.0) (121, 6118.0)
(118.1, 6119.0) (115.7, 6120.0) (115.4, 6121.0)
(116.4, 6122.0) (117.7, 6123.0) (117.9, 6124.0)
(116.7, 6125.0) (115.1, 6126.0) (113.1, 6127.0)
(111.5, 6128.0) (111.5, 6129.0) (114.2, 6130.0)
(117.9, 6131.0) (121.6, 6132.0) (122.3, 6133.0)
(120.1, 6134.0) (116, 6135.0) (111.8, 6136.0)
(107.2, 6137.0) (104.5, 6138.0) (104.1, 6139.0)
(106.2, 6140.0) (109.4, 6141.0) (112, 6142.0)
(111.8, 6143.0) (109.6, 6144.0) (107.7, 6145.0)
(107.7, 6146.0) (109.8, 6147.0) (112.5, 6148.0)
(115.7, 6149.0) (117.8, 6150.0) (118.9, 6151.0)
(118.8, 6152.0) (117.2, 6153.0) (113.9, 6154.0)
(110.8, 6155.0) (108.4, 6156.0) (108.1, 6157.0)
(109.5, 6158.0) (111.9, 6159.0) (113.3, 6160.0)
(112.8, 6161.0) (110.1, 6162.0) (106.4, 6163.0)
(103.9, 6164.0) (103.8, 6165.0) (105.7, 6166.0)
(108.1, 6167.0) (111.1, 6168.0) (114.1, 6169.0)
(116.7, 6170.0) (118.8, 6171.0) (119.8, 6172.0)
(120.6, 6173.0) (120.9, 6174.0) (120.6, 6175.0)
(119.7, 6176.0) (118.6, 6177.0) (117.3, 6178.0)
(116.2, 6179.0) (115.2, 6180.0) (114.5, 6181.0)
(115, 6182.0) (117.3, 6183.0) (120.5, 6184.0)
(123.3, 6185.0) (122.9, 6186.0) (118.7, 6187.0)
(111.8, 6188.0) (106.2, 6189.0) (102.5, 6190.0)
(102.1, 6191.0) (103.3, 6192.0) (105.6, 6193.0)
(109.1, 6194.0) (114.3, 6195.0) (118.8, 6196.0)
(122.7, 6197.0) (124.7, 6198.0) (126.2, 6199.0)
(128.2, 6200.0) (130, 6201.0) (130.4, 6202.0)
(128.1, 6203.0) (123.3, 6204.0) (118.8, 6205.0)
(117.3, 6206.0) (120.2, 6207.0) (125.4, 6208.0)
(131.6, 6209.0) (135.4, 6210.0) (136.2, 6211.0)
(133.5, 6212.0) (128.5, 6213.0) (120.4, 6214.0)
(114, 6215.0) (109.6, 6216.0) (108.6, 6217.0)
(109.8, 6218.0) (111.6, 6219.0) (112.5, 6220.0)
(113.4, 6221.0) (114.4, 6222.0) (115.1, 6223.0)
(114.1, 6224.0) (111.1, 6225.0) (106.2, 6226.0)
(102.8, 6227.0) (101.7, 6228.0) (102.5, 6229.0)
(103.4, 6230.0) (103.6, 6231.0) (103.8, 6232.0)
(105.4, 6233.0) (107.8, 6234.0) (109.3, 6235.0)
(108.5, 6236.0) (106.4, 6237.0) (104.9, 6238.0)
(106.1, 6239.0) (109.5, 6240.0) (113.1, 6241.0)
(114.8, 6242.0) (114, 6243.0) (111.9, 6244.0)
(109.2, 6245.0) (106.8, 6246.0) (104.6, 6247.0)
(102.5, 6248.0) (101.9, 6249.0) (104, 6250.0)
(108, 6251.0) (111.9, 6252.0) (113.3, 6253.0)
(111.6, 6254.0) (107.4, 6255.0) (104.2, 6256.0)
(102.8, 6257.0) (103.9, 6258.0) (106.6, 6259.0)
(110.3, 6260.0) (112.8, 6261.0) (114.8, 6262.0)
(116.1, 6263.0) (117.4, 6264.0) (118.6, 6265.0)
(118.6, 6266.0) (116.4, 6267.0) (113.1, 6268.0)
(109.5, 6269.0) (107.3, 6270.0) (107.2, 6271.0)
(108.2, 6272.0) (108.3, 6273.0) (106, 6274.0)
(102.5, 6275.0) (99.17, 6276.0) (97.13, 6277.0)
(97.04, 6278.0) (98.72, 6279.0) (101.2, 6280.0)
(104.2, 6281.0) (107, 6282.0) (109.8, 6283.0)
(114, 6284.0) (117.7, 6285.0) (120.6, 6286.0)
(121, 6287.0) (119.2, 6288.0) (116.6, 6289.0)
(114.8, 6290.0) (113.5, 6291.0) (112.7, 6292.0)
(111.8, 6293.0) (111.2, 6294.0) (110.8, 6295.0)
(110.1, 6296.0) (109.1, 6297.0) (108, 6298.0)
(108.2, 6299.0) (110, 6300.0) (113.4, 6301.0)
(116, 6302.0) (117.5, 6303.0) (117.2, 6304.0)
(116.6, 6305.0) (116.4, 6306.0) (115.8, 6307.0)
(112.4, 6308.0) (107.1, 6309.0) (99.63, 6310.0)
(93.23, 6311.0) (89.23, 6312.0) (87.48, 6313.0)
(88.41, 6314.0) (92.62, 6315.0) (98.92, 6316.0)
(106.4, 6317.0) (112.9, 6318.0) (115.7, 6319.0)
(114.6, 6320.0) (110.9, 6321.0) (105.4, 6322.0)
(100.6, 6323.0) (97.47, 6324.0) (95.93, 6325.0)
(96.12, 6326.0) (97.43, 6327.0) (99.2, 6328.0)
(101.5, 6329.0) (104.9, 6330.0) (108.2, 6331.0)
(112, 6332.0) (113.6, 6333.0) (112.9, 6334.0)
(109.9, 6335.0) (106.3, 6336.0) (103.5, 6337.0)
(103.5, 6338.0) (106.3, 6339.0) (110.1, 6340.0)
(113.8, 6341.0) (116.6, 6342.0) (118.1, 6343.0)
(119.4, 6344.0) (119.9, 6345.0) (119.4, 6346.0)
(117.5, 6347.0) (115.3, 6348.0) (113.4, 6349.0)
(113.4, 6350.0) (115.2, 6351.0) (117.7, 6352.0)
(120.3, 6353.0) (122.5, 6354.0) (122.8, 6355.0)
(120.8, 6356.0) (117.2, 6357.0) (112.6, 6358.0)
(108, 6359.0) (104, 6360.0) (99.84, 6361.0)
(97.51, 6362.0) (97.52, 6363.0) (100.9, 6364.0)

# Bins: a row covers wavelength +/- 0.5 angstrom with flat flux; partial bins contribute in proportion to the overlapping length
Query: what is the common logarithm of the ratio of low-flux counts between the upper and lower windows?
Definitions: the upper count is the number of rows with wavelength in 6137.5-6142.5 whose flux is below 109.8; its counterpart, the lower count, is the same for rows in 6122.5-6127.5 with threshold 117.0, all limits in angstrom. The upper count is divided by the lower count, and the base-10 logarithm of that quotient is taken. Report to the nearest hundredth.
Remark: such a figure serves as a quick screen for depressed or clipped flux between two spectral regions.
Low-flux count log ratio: 0.12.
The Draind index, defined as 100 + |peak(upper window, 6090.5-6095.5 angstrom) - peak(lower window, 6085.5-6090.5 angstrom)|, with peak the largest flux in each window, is 106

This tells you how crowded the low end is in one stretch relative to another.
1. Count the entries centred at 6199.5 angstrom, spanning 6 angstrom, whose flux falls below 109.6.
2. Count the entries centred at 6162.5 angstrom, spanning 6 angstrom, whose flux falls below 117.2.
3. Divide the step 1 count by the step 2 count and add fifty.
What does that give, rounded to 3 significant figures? 50.0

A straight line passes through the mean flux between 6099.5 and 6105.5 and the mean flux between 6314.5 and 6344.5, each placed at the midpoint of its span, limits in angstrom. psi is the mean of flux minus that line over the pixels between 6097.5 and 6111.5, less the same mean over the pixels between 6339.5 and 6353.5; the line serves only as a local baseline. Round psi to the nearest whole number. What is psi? -10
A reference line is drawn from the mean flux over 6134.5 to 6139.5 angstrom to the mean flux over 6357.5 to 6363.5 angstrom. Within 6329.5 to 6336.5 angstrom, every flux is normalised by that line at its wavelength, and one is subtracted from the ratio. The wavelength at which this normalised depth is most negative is 6330.0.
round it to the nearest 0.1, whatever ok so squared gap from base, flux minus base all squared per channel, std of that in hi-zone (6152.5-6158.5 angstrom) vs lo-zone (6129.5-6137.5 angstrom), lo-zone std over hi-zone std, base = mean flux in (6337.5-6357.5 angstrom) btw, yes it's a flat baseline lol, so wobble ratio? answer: 1.0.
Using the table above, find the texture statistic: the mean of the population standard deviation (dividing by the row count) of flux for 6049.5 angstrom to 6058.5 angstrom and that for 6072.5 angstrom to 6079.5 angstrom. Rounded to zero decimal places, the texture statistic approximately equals 10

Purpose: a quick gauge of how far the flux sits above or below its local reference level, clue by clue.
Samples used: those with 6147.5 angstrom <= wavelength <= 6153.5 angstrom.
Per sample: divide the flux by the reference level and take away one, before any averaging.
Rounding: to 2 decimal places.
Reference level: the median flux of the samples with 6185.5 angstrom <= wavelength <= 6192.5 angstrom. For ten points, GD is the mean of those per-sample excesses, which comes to 0.10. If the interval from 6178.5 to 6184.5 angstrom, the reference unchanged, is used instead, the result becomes 0.10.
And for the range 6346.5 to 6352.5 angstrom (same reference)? 0.09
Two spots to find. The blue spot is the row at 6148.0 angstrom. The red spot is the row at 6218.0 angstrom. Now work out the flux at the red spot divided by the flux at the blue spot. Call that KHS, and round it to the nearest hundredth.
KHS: 0.98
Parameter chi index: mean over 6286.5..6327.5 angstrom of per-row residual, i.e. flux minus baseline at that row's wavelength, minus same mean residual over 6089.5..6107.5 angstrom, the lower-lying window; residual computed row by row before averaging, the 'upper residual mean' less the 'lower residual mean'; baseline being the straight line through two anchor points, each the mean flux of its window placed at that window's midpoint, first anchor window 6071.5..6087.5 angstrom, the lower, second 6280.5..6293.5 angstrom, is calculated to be -12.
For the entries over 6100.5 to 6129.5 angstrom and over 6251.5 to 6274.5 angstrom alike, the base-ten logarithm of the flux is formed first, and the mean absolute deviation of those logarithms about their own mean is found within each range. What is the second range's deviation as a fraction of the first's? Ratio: 0.89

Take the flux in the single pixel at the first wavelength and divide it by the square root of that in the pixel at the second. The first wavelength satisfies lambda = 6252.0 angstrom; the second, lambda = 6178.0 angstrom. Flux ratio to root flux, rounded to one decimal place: 10.3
